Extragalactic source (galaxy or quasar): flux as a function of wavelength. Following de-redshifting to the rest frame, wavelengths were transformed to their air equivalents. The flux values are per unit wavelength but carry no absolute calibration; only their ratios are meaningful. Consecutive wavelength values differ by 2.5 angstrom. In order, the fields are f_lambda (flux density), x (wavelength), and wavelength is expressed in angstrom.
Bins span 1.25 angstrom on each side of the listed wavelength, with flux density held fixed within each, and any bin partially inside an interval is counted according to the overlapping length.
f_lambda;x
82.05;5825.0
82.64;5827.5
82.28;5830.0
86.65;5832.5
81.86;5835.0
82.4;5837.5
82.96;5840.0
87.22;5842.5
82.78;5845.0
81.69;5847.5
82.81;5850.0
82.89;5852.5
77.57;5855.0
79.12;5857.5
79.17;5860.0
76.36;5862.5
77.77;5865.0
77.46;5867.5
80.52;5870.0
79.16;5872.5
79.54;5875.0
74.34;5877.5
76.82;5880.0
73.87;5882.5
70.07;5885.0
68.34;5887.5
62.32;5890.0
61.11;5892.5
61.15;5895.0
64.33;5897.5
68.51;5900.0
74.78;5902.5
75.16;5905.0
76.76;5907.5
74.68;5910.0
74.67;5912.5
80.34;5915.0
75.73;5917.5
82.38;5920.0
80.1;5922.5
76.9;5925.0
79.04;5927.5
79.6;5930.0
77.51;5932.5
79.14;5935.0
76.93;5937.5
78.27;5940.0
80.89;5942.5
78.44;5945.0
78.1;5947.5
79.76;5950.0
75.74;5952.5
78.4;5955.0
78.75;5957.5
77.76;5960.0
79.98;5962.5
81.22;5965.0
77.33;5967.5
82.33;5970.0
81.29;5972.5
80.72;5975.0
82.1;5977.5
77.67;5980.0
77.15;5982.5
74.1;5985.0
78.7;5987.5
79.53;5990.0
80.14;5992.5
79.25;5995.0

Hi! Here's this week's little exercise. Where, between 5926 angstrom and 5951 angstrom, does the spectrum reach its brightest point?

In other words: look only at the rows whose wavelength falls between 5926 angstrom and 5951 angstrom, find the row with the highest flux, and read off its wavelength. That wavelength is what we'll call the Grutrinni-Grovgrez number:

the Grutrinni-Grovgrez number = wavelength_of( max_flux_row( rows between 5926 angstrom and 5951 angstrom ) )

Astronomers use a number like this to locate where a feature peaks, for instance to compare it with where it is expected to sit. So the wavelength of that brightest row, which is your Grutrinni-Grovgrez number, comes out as 5942.5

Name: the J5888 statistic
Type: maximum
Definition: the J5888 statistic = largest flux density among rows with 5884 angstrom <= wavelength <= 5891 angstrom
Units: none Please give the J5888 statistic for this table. 70.07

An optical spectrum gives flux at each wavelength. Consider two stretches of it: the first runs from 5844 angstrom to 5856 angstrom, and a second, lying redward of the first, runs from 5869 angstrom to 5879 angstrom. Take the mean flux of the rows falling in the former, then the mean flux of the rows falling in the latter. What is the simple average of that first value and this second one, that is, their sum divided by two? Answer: 80.0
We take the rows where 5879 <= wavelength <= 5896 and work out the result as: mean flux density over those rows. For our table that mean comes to 68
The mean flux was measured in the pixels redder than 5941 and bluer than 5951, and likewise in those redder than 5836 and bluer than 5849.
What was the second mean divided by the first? 1.05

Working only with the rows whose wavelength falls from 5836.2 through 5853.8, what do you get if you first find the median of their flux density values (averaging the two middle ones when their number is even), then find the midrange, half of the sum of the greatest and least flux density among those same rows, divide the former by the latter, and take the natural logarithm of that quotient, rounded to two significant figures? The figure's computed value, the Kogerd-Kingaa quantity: -0.020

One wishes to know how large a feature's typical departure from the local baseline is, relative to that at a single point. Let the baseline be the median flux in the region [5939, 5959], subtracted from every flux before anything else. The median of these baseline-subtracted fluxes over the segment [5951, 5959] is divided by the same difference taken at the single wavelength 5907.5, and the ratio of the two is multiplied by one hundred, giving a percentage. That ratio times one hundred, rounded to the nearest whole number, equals 1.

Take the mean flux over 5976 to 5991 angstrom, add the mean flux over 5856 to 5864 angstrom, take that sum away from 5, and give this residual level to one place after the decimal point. -151.4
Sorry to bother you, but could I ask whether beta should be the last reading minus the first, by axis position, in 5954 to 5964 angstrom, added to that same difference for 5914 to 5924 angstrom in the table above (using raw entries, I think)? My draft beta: 1.3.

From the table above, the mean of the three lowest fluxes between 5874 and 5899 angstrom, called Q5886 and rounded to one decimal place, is 61.5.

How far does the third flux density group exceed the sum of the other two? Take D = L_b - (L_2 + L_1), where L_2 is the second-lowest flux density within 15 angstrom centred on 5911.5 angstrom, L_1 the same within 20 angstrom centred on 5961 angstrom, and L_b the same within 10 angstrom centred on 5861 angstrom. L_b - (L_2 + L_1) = -74.2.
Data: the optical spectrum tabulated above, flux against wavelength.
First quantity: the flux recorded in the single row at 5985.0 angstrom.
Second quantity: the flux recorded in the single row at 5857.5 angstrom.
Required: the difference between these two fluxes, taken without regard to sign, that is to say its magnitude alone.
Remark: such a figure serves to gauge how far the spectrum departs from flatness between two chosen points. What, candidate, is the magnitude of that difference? 5.0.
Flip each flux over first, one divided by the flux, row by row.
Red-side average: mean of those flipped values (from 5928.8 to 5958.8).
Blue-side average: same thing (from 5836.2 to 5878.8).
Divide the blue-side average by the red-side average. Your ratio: 0.98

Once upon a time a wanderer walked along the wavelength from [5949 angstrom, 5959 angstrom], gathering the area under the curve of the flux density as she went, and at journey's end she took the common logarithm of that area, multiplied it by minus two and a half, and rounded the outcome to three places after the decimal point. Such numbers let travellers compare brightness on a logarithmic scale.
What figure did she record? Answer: -7.232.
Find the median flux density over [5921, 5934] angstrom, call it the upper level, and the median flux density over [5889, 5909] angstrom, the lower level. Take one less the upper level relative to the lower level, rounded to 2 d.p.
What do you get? -0.19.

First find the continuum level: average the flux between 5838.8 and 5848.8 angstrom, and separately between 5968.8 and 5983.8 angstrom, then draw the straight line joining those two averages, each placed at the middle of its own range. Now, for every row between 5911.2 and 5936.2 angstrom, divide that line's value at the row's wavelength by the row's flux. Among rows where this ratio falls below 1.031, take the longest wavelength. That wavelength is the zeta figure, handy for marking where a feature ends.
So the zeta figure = 5935.0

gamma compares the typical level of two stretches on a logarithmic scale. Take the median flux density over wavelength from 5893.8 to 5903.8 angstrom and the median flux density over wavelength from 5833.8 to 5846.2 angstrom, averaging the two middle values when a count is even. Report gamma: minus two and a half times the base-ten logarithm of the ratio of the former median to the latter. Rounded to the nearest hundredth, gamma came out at 0.24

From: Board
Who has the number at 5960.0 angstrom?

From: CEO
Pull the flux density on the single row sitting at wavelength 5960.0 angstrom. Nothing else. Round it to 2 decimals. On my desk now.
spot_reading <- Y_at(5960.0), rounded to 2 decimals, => 77.76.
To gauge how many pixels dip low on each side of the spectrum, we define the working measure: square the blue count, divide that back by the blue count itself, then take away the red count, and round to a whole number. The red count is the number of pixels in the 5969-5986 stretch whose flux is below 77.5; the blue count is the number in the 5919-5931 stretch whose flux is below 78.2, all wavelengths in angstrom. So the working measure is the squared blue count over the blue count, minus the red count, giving -1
